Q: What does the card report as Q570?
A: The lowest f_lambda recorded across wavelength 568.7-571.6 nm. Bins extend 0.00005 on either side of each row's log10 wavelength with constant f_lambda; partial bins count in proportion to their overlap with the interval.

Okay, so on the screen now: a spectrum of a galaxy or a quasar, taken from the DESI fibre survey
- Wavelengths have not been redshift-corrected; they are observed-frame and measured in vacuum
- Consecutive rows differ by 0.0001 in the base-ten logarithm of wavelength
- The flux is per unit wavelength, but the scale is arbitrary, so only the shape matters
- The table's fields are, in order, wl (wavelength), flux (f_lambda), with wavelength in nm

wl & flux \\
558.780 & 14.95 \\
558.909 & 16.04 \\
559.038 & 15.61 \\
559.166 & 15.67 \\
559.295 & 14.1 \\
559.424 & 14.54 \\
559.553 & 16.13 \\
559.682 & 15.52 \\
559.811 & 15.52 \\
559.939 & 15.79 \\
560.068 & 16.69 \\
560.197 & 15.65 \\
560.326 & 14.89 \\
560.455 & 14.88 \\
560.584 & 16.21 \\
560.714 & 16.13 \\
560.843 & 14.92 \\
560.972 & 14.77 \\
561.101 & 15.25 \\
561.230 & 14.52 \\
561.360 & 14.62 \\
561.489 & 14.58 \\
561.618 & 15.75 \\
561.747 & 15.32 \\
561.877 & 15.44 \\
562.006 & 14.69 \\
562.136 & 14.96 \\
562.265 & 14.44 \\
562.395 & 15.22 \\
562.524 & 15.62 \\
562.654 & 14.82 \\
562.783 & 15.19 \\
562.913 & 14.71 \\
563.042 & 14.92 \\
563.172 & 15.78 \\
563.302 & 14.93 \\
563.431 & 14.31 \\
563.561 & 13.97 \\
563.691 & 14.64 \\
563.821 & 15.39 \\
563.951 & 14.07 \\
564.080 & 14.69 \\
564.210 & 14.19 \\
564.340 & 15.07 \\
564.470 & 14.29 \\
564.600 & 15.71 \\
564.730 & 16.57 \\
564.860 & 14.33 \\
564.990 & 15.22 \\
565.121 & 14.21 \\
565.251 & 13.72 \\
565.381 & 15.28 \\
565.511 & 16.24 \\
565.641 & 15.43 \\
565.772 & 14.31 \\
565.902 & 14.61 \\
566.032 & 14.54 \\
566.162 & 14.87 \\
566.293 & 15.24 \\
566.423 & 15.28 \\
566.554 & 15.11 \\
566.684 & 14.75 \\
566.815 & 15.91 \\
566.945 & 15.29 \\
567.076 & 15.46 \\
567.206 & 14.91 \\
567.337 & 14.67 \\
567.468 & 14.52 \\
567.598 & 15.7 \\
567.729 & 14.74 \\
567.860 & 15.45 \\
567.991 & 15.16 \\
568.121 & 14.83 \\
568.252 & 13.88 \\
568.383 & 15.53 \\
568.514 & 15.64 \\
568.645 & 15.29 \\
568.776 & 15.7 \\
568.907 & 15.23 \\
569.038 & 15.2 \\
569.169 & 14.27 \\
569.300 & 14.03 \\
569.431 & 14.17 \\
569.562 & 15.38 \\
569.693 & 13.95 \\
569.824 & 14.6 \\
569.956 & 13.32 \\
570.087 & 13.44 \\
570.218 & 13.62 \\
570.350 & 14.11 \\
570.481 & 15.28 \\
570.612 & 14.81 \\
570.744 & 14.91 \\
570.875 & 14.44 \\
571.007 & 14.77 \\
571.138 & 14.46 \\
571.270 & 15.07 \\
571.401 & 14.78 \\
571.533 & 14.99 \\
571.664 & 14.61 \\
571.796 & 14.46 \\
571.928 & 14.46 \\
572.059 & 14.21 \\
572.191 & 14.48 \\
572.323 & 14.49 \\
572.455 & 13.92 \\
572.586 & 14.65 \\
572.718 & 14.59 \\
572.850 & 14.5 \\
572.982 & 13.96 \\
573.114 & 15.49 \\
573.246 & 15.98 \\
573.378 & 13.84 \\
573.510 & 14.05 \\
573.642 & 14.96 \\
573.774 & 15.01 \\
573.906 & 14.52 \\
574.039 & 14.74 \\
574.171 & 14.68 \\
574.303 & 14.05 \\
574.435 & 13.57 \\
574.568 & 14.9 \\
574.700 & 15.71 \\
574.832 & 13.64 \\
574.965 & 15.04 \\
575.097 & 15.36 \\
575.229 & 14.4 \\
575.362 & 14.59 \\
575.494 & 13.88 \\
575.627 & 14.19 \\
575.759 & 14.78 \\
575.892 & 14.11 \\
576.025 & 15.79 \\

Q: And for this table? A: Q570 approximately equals 13.32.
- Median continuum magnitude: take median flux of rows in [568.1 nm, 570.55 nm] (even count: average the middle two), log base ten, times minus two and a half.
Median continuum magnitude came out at -2.91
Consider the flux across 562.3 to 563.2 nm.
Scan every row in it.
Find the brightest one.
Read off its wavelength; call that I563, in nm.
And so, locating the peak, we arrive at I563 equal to 563.172 nm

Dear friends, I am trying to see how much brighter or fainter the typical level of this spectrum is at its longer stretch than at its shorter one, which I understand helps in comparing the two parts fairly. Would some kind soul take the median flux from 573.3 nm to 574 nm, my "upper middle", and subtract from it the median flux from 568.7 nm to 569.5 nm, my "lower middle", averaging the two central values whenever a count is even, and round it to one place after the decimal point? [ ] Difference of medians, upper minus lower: -0.2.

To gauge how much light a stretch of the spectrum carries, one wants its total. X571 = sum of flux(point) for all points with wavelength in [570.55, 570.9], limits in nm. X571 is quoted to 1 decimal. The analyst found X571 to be 44.2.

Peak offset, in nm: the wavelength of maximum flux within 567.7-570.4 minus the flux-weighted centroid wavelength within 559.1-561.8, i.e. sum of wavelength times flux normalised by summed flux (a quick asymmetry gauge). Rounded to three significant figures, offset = 8.33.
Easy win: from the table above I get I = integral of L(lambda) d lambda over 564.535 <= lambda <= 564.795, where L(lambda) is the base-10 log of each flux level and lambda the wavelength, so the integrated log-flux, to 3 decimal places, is 0.314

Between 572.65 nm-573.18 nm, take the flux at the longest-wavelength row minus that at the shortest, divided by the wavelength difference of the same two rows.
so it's 2.3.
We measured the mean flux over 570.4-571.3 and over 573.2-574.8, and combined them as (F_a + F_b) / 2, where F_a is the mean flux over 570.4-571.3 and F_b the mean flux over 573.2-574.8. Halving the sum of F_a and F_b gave 14.7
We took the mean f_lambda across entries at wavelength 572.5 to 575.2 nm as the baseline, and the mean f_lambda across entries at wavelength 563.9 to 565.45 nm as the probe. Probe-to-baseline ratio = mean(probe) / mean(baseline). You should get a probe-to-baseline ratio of 1.01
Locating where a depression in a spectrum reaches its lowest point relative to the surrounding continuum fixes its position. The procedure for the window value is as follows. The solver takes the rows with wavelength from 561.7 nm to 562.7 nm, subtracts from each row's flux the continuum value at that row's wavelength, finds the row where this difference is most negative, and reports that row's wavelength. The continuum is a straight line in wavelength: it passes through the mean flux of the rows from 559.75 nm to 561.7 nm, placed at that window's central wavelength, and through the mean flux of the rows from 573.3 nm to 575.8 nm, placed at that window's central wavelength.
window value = 562.265 nm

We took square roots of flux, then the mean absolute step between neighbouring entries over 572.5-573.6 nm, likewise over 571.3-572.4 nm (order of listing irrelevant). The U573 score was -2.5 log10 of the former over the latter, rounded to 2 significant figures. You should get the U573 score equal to -1.5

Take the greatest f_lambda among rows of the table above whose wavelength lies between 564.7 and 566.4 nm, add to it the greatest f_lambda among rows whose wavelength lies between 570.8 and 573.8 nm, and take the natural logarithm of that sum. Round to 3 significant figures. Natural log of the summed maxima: 3.48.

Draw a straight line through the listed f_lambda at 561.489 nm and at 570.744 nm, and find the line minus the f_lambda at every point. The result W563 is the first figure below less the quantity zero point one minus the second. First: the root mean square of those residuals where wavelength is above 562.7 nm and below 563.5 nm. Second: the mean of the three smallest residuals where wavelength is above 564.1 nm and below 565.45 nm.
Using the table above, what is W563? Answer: -0.7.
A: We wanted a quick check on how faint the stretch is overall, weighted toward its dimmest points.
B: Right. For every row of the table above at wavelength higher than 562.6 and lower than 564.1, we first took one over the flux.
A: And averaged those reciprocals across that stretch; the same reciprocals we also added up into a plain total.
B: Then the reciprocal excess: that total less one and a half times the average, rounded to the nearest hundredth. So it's 0.71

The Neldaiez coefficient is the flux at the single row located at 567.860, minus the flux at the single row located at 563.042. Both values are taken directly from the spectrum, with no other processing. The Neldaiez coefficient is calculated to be 0.53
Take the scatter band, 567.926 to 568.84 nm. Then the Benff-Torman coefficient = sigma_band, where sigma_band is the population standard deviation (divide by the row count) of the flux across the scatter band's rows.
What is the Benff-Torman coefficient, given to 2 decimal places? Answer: 0.59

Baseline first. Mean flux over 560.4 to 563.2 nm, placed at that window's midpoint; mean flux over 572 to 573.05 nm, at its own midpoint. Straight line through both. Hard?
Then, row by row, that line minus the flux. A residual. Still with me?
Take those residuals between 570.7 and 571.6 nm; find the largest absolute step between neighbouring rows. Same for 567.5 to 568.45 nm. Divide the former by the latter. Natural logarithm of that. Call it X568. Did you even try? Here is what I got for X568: -1.0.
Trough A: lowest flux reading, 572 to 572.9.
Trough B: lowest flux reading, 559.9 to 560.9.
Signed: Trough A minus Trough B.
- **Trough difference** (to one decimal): -1.0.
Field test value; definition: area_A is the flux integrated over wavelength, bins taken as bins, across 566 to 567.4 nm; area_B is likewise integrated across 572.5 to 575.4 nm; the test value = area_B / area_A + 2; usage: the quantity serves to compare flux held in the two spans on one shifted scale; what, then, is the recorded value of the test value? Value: 4.0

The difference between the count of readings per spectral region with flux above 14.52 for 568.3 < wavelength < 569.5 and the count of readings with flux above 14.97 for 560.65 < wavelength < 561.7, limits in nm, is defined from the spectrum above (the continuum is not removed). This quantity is 3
